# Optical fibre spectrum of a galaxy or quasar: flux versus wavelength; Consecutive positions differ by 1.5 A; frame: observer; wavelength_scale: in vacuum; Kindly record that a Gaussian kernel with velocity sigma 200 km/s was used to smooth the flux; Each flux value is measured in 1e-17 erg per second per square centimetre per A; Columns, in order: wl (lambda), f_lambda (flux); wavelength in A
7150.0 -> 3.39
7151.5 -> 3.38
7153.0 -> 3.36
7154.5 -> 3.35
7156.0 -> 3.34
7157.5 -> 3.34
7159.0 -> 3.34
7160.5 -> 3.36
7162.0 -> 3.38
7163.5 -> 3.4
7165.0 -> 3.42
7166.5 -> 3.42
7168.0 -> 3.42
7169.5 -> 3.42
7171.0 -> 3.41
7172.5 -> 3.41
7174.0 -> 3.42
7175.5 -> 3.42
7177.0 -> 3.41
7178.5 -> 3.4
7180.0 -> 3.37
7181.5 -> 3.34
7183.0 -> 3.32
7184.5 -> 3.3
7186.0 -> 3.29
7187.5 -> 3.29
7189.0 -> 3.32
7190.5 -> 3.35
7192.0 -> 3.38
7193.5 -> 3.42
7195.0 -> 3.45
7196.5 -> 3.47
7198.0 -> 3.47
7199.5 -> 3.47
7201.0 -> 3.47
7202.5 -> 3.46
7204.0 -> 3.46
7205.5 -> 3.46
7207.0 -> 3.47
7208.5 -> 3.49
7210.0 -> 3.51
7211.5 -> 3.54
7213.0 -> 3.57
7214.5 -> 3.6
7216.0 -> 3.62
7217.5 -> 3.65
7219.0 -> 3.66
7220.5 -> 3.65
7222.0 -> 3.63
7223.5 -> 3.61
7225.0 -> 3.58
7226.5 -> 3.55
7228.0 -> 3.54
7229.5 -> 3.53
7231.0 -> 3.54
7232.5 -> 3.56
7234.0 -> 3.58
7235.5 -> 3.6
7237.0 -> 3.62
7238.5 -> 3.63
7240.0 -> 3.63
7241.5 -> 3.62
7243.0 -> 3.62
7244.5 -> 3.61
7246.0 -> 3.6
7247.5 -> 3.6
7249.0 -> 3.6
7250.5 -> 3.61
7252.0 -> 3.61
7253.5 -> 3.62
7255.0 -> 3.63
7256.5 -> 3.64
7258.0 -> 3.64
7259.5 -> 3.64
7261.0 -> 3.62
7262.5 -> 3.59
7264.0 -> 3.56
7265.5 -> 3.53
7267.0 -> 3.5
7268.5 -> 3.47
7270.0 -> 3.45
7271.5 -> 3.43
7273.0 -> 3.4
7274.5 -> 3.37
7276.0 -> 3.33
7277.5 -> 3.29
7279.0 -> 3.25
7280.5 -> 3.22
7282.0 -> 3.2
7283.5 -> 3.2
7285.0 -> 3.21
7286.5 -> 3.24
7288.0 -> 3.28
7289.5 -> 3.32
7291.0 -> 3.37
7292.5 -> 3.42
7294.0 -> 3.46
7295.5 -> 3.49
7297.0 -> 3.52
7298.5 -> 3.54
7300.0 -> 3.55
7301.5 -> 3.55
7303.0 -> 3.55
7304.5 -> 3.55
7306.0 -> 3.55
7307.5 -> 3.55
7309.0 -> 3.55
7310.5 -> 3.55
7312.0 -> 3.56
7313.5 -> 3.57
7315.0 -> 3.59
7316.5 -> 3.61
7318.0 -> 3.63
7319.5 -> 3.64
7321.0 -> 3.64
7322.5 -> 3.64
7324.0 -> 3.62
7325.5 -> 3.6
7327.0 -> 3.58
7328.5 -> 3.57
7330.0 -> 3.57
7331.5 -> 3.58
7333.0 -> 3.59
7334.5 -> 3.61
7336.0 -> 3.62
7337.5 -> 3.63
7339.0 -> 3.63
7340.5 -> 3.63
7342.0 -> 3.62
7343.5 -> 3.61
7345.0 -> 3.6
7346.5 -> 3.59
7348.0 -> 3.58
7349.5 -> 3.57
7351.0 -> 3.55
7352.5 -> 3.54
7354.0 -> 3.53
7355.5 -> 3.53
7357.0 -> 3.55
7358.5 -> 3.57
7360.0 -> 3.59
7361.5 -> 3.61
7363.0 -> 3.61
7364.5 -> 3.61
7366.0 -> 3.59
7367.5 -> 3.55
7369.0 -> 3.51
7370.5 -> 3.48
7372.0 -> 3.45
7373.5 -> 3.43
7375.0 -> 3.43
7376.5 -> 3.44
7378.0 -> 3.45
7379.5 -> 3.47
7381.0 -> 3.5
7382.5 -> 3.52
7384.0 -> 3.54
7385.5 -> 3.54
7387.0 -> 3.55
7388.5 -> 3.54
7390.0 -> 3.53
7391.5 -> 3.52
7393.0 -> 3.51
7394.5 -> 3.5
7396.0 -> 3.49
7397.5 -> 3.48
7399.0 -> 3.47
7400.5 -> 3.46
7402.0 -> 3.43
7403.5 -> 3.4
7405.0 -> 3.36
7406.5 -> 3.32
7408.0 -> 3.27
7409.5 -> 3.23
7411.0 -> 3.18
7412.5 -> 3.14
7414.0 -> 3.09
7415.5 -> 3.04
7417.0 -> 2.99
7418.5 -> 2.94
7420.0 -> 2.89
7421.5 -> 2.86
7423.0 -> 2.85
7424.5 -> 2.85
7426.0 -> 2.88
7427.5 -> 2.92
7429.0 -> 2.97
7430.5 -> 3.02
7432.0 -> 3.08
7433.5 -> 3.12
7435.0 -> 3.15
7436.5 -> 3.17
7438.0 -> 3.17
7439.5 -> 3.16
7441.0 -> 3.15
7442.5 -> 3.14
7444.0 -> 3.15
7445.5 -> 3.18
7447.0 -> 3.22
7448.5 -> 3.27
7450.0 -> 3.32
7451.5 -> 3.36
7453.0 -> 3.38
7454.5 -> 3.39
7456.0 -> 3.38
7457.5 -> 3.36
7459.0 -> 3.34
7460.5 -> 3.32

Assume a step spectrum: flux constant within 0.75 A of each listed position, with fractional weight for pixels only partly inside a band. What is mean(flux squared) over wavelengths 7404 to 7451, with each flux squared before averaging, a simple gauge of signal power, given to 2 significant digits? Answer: 9.6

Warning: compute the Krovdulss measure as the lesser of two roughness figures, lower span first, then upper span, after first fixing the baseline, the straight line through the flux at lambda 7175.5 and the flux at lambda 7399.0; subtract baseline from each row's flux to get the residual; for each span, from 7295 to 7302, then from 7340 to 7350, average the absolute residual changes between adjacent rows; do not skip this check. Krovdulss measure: 0.010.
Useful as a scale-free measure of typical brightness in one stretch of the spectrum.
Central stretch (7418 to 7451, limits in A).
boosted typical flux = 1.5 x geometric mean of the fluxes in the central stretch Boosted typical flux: 4.59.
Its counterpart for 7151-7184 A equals 5.07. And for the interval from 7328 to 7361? 5.38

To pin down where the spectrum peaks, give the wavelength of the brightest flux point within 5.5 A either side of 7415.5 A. 7411.0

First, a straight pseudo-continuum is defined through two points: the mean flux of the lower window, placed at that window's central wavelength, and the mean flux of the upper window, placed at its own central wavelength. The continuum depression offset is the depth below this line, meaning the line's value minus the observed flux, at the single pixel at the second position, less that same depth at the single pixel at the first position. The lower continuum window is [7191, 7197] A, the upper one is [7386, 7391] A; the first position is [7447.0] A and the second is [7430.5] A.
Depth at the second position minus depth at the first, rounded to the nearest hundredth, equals 0.19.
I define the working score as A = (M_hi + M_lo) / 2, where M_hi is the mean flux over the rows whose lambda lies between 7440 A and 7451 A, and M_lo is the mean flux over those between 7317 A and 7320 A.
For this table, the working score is 3.42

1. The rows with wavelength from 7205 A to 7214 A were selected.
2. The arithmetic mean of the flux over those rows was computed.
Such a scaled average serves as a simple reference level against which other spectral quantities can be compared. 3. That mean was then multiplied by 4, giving 14.0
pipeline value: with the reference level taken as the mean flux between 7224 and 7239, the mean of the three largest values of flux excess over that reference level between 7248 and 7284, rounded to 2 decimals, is 0.07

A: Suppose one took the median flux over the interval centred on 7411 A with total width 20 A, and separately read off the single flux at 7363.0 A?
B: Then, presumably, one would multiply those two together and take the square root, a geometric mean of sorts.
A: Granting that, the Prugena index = 3.39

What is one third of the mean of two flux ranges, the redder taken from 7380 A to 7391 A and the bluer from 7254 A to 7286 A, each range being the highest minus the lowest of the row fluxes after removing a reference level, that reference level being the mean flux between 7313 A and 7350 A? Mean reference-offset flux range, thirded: 0.082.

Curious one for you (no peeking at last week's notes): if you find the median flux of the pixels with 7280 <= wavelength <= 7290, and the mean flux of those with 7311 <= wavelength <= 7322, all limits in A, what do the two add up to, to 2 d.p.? 6.83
